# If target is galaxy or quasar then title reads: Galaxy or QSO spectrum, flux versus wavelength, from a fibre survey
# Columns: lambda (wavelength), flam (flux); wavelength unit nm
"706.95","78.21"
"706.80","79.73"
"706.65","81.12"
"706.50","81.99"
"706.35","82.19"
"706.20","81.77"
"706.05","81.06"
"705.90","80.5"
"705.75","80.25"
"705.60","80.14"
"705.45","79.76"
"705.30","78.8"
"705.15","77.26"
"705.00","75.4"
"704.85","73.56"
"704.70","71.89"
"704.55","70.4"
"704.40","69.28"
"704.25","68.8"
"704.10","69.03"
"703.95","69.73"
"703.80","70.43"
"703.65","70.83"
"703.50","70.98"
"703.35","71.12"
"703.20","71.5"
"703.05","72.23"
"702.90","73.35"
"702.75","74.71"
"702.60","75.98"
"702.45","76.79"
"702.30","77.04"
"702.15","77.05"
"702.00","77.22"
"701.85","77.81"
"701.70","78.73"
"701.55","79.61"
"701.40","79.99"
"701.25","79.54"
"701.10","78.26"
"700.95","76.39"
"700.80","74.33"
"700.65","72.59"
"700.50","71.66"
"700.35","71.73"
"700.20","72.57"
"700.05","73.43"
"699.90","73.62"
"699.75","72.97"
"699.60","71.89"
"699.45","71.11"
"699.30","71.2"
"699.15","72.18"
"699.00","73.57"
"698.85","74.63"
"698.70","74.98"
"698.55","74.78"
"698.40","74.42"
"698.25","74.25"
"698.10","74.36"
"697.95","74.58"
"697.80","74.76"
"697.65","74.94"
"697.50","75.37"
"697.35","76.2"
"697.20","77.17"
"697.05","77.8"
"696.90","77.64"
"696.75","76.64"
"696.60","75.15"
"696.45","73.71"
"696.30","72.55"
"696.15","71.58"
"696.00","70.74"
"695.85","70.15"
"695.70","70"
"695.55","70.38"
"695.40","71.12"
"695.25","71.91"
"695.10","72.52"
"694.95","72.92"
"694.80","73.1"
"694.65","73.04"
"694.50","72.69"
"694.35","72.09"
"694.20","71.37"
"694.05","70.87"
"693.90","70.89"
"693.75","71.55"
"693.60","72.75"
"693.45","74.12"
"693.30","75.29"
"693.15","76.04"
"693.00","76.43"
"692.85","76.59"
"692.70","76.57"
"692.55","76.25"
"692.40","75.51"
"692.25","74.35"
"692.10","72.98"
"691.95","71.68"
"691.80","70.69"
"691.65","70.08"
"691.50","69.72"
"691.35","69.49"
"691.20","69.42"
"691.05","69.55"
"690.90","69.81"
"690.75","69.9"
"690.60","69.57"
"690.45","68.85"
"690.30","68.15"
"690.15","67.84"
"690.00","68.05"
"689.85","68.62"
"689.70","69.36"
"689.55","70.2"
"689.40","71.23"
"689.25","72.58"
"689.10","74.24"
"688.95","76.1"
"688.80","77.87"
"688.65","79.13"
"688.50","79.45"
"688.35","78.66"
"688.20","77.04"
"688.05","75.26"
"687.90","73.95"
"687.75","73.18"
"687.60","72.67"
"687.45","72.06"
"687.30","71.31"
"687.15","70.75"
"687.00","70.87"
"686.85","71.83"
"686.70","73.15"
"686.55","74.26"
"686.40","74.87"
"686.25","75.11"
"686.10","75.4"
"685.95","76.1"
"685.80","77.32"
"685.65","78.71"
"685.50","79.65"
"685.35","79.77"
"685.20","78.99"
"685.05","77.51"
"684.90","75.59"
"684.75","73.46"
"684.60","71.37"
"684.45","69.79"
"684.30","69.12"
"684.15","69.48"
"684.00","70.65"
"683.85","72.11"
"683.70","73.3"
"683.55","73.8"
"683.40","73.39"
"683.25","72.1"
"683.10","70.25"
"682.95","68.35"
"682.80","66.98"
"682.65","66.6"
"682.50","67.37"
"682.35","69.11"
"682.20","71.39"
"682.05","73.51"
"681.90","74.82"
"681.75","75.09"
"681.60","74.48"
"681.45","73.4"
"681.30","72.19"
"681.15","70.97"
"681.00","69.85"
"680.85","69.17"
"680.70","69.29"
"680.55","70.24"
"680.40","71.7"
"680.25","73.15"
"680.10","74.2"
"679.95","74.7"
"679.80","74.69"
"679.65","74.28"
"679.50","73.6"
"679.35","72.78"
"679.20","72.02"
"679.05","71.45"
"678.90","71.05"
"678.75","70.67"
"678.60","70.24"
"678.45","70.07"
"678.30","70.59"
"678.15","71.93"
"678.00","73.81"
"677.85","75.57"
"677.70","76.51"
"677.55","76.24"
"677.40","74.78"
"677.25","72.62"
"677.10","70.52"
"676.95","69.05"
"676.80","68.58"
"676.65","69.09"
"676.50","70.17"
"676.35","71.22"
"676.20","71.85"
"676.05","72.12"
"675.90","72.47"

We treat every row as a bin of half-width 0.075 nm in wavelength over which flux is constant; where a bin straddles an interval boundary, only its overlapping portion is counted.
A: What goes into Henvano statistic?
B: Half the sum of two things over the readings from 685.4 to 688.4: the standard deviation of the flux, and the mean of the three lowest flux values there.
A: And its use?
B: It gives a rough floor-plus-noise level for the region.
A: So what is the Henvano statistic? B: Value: 36.8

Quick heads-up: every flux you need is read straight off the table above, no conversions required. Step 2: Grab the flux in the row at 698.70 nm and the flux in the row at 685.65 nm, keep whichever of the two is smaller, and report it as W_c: 75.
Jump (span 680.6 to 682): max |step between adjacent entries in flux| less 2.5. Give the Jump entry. -1.3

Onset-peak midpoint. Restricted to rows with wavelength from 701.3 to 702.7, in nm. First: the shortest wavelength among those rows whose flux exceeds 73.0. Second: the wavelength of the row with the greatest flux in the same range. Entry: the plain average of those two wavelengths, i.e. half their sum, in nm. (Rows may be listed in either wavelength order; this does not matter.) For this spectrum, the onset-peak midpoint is 701.40 nm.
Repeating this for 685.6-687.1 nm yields 685.65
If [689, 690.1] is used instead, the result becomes 689.10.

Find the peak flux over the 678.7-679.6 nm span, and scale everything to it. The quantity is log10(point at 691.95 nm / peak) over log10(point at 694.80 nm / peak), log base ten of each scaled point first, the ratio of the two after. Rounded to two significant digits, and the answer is 3.9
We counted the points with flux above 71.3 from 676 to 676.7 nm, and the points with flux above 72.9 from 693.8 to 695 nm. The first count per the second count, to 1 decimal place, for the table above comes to 0.7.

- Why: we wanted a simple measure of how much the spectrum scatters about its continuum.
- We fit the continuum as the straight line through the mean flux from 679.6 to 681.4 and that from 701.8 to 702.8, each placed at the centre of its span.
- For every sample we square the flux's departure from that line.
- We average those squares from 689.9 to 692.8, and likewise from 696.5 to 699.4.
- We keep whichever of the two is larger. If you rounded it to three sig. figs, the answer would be 17.9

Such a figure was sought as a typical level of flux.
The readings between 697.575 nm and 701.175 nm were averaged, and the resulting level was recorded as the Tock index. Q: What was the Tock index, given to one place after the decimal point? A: 73.7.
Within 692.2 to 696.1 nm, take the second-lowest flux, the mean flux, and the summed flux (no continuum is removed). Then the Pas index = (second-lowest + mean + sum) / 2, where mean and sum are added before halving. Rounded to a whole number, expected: 1021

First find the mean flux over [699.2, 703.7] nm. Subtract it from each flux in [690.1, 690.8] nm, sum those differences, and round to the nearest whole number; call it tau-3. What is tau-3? -28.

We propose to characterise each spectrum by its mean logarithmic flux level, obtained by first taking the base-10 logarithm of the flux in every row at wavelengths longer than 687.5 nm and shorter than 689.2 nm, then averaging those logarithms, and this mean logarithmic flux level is 1.881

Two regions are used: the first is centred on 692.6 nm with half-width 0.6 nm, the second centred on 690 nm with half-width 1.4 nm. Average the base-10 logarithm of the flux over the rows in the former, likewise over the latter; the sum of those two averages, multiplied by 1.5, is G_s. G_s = 5.59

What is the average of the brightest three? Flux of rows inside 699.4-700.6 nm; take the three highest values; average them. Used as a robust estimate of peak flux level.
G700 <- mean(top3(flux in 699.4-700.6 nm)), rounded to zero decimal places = 73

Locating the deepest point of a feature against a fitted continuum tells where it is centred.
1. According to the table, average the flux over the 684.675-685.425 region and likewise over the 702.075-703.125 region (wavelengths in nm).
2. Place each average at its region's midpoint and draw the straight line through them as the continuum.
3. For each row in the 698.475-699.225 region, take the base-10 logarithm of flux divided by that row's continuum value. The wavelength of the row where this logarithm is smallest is 699.15 nm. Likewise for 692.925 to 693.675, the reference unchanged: 693.60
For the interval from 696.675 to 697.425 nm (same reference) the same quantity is 697.35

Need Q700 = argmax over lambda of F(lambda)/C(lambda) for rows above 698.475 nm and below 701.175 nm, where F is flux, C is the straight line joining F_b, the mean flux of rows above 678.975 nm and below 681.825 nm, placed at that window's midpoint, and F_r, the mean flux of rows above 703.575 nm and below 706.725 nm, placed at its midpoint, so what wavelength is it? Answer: 701.10 nm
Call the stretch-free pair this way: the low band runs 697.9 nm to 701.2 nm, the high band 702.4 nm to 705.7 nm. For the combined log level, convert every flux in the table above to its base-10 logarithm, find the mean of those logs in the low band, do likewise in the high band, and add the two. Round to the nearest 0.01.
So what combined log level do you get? 3.73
